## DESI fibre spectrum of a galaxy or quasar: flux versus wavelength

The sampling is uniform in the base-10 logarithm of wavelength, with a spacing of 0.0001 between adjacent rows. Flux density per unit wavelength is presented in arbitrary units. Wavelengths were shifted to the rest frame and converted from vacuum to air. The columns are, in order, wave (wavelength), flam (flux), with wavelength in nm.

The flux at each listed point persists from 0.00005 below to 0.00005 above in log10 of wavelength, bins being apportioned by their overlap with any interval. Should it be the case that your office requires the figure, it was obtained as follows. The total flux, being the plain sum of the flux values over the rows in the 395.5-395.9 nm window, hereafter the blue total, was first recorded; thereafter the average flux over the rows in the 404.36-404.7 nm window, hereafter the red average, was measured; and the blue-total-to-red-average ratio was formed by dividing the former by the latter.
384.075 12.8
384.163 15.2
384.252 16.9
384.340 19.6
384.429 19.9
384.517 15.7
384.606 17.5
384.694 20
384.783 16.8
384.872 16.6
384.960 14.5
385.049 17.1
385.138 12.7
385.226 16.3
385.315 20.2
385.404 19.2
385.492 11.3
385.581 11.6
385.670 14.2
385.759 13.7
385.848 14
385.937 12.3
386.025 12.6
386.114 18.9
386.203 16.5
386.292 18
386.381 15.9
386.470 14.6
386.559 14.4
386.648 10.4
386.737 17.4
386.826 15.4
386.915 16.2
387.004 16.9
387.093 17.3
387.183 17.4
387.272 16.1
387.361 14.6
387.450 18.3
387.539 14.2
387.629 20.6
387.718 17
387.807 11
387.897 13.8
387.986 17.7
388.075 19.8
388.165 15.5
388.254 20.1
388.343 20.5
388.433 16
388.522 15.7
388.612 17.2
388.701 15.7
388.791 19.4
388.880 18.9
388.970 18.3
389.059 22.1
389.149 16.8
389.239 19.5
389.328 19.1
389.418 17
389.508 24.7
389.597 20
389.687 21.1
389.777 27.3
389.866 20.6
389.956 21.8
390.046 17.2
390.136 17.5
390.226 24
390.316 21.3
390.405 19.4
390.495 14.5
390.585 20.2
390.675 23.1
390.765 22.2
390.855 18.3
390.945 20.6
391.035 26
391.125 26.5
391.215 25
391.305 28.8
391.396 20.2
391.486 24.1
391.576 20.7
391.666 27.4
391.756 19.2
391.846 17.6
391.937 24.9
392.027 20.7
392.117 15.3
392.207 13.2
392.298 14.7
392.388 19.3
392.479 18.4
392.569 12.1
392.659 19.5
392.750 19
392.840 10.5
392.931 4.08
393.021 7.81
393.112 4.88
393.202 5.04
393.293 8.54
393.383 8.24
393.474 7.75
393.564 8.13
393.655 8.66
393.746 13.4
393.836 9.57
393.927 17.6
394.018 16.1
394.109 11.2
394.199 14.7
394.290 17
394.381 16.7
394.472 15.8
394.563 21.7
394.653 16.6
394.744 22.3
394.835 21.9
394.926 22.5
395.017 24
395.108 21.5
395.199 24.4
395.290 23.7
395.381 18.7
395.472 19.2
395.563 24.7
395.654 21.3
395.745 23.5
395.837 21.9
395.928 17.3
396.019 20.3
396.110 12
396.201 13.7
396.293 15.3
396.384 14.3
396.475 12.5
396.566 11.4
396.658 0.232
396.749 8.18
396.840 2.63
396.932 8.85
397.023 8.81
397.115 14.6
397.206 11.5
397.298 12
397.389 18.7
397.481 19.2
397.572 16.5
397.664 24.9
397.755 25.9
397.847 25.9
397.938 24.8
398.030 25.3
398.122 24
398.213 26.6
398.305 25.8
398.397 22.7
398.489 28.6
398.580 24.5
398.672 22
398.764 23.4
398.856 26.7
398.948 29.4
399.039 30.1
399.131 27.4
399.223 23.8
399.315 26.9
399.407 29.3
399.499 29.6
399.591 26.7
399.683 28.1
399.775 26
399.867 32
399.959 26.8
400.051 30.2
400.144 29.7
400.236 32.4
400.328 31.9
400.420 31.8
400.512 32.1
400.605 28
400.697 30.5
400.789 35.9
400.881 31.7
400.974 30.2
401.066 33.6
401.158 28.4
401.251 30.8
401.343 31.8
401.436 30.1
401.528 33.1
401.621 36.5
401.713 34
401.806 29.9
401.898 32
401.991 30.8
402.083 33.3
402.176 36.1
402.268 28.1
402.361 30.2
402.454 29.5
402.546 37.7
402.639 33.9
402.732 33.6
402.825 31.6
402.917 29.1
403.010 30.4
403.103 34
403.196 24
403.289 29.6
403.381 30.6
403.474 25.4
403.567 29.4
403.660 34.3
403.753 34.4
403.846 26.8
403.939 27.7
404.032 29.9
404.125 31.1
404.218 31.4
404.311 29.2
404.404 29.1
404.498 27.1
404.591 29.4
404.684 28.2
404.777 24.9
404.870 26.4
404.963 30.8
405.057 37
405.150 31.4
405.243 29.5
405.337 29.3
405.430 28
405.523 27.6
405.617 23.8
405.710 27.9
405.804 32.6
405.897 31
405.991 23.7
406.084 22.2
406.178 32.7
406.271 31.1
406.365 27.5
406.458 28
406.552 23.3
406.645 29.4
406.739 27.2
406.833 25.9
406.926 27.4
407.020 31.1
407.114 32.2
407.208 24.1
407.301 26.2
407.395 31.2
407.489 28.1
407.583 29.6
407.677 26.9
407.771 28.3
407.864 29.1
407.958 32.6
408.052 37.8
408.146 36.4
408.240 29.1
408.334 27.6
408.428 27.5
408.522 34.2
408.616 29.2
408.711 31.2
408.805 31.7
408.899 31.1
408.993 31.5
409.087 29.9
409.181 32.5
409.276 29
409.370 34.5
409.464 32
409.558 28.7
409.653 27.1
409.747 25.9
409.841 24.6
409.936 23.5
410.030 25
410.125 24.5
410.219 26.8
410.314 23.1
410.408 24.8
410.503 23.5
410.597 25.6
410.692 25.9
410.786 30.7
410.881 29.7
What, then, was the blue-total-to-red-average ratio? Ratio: 3.2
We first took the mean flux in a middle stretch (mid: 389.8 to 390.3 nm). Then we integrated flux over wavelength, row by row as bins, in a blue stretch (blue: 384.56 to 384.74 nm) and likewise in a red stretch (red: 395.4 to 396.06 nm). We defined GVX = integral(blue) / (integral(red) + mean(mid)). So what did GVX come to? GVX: 0.10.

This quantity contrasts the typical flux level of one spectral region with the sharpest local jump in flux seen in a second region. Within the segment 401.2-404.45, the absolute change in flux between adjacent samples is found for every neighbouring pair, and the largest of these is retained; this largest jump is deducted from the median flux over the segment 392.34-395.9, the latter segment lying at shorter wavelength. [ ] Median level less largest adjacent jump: 7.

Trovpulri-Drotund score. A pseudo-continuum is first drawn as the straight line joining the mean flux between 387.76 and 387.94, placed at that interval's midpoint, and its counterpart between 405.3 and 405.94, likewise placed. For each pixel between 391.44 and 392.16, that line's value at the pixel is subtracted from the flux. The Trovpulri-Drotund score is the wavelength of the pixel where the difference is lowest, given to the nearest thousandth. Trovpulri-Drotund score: 392.117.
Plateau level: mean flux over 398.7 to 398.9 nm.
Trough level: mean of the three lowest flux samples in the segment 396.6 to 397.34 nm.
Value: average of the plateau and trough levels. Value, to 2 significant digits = 14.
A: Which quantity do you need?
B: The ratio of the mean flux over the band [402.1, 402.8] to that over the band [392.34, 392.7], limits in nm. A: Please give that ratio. 1.89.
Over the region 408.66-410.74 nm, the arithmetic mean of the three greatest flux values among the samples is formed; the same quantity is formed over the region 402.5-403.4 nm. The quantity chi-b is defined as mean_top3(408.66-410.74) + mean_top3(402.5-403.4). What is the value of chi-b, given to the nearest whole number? 68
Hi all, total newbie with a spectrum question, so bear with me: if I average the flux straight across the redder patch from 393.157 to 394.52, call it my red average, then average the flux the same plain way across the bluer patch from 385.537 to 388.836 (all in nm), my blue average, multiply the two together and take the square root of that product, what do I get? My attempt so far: 13.8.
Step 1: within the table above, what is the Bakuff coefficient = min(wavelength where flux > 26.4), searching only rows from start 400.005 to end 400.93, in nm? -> 400.051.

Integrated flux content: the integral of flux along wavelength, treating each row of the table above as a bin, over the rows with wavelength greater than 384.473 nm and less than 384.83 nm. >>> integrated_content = 6.2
